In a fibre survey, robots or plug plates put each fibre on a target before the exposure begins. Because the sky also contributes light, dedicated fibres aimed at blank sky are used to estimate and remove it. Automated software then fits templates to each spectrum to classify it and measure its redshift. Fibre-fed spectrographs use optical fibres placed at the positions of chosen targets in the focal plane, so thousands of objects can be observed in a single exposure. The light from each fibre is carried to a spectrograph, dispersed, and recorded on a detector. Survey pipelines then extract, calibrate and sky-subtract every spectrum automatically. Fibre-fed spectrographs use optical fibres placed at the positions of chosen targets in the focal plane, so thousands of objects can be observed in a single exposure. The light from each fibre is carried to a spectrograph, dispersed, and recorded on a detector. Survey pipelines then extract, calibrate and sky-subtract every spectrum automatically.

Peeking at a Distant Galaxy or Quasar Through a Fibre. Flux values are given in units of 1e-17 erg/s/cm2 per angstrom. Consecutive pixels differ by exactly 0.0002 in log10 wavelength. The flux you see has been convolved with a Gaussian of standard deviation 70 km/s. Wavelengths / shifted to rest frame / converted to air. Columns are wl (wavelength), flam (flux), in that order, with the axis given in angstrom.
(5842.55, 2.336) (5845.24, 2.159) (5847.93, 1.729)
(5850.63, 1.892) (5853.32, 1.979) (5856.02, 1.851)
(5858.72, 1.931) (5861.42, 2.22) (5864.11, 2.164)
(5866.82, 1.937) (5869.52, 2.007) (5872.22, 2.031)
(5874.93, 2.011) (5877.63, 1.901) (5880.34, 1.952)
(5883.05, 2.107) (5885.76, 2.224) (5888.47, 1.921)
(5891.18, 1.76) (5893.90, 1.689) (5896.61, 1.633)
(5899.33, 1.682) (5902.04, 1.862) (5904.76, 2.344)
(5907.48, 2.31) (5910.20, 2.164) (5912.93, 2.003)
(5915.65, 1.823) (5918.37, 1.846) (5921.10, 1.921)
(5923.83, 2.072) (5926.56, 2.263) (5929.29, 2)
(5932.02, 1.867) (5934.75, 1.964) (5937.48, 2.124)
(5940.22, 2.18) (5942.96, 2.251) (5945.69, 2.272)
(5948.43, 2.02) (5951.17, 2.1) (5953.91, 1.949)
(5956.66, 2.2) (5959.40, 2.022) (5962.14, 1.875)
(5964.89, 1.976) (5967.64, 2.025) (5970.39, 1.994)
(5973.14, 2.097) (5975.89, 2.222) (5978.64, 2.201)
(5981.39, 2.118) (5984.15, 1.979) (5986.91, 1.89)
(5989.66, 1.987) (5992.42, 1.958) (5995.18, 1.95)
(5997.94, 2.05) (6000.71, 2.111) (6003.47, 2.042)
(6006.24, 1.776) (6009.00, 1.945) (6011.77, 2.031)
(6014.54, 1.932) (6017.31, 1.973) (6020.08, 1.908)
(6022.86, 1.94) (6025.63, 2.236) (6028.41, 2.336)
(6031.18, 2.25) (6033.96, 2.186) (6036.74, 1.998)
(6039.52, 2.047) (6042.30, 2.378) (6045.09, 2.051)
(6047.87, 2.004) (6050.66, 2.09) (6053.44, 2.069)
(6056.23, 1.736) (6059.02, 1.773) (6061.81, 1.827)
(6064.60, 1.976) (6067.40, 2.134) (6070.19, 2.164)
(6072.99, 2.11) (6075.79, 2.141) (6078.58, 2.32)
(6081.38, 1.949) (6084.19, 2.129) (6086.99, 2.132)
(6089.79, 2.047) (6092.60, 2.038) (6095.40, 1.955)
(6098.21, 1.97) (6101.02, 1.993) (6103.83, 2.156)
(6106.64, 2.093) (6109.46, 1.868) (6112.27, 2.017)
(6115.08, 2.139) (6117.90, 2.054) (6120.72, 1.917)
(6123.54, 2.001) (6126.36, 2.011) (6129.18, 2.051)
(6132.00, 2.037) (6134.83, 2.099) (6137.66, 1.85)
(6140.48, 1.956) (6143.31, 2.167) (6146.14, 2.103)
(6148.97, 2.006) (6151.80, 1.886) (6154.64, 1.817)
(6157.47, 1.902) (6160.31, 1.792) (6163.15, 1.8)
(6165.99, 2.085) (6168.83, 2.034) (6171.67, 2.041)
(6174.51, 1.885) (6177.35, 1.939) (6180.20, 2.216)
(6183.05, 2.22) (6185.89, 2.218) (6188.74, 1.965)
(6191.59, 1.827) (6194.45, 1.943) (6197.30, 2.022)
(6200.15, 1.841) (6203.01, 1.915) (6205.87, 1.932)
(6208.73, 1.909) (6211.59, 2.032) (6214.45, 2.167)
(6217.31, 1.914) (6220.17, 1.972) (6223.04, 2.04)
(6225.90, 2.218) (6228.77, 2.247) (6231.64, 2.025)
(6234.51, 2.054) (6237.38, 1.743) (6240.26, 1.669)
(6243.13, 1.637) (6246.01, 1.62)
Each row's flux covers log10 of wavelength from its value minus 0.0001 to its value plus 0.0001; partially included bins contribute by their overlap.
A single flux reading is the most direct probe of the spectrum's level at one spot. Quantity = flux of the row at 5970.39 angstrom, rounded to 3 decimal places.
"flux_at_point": 1.994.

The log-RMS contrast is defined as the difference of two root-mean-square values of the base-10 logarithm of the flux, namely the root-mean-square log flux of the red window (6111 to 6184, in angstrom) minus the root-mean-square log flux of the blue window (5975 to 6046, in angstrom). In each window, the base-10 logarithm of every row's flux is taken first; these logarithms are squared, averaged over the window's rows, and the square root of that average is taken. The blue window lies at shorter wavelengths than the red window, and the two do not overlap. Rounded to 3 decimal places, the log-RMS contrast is -0.012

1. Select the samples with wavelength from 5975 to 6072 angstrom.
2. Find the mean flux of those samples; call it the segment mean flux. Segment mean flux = 2.04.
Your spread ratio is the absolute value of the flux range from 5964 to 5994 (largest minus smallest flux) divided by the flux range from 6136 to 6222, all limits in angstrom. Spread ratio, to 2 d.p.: 0.78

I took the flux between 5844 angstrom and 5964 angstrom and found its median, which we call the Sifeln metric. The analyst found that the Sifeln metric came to 2.00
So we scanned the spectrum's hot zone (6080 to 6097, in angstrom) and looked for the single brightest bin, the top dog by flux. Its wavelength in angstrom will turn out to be 6086.99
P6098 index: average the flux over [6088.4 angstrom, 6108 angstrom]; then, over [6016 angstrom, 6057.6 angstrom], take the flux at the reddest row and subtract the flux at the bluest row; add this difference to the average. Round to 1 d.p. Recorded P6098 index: 1.8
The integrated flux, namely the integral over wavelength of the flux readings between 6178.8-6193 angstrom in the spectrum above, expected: 30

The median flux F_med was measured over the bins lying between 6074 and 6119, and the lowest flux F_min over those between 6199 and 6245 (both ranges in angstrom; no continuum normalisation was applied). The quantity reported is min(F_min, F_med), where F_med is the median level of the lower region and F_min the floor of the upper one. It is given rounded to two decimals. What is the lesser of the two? 1.64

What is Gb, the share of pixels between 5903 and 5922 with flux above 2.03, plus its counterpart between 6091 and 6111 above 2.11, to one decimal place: 0.6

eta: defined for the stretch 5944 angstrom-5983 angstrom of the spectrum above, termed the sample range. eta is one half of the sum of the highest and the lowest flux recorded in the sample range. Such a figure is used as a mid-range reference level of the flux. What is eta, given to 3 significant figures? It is 2.07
